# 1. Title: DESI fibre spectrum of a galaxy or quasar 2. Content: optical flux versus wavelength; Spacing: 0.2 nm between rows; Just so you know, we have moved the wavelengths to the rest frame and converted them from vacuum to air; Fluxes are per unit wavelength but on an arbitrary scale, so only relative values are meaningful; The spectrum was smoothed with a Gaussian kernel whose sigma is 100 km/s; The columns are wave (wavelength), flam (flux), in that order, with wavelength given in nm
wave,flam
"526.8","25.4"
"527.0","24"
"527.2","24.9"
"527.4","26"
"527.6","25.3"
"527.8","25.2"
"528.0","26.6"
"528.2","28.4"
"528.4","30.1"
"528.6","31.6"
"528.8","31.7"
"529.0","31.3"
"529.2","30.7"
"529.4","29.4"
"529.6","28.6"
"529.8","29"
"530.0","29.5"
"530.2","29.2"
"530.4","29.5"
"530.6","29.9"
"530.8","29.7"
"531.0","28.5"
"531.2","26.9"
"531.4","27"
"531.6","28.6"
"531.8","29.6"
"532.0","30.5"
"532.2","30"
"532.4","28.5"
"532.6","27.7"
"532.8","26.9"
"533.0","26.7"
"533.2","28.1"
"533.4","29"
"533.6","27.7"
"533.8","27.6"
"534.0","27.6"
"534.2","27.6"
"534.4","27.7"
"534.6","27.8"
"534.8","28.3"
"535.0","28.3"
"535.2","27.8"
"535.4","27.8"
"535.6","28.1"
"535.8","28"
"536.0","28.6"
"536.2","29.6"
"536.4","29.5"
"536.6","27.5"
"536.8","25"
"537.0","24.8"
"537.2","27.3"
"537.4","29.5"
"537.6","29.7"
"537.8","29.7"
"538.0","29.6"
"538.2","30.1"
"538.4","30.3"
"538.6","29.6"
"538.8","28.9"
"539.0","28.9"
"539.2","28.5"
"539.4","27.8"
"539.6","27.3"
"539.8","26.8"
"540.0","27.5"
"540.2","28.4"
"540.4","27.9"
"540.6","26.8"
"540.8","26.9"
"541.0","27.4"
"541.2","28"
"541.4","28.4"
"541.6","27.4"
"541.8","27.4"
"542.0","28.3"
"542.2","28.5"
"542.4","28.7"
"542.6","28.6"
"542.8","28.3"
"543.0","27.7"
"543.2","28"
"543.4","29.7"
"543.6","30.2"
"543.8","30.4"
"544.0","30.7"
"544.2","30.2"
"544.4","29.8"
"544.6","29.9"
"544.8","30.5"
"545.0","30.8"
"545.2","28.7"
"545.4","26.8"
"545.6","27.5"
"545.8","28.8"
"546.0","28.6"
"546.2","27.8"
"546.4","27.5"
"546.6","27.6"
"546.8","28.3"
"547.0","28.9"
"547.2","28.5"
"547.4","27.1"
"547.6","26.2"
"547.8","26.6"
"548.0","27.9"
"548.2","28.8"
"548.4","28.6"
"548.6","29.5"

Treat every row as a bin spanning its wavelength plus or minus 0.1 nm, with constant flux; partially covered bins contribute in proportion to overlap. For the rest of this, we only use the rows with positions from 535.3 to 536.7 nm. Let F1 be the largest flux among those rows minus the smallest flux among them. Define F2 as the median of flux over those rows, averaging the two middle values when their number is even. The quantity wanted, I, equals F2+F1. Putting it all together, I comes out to 30.2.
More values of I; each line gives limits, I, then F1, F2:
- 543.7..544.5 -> 31.2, 0.9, 30.3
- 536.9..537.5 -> 32.0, 4.7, 27.3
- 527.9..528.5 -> 31.9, 3.5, 28.4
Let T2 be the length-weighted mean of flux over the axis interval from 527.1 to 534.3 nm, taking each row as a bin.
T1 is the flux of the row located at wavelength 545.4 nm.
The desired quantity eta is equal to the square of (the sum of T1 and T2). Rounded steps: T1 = 26.8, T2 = 28.5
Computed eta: 3055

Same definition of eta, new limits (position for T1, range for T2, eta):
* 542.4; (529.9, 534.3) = 3268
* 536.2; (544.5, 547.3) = 3386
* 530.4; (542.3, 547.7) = 3391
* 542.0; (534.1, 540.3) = 3200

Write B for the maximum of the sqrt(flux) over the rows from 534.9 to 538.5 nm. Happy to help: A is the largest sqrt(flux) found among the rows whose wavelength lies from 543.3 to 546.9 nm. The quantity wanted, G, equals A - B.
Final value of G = 0.05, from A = 5.55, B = 5.50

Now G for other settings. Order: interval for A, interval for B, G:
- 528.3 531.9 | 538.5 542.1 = 0.19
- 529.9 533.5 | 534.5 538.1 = 0.07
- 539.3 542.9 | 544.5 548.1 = -0.19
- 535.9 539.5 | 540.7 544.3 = -0.04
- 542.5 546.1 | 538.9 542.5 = 0.17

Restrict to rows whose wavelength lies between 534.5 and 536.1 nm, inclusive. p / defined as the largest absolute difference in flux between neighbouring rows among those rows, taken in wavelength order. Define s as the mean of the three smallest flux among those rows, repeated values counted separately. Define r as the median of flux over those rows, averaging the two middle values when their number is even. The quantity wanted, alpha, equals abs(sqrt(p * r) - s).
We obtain 23.7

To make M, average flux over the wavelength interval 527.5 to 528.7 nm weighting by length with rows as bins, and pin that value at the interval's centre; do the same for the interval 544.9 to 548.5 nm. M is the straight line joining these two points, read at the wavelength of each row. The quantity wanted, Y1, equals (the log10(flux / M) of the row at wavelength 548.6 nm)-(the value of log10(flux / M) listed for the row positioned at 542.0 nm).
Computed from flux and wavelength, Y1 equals 0.017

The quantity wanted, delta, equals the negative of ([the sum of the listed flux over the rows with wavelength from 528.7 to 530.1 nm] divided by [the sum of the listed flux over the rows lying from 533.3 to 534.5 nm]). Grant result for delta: -1.3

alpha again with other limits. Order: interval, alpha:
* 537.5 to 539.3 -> 24.2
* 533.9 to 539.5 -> 17.3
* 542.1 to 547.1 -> 19.5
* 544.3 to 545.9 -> 19.8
